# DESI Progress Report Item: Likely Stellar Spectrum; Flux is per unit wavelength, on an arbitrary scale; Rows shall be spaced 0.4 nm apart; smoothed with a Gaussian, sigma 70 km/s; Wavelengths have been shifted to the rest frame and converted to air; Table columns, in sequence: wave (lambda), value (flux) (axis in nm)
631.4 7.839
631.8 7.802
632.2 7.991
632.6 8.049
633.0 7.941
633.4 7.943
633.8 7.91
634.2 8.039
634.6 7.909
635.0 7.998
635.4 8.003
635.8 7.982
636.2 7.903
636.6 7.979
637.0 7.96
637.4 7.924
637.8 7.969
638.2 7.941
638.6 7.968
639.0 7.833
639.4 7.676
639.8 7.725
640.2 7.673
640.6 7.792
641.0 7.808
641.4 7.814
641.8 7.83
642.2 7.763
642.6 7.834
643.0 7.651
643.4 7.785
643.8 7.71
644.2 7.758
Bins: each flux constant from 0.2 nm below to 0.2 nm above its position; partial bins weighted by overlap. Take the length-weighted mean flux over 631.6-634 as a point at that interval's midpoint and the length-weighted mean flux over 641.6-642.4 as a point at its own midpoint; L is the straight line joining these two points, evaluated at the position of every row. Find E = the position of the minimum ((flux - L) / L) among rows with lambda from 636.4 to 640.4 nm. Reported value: 639.4 nm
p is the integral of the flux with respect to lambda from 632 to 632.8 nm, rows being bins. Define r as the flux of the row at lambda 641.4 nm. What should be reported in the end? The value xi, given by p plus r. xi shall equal 14.2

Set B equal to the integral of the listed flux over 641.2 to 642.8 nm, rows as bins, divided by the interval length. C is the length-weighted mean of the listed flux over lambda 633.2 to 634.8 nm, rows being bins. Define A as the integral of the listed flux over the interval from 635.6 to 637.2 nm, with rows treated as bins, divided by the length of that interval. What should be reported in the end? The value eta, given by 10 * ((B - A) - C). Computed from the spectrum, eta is -81.0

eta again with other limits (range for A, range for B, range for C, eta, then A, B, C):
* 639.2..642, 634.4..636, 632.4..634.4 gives -77.6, 7.76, 7.97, 7.98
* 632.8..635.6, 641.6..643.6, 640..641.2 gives -79.5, 7.96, 7.77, 7.76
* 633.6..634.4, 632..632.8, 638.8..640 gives -77.0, 7.97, 8.02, 7.74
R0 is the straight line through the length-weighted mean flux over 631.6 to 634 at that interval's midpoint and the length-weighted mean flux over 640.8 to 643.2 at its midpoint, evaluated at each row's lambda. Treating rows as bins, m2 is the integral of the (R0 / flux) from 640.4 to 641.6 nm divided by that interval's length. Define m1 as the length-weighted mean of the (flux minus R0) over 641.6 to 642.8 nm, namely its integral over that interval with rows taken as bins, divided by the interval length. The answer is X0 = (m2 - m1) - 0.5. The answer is 0.47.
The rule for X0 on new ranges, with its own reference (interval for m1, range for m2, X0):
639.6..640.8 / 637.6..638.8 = 0.57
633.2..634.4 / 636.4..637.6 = 0.45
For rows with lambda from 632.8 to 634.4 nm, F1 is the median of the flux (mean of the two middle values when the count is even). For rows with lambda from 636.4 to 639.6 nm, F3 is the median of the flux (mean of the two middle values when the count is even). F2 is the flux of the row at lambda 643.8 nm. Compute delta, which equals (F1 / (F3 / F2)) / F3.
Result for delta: 0.97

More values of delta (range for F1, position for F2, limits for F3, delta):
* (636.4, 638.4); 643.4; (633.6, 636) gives 0.97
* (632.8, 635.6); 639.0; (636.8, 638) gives 0.98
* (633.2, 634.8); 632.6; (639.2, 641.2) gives 1.07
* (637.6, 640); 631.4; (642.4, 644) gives 1.03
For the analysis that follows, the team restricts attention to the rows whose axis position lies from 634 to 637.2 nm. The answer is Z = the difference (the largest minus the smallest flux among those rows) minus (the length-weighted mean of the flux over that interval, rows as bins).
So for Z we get -7.84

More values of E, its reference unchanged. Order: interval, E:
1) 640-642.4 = 640.2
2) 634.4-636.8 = 634.6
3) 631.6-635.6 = 631.8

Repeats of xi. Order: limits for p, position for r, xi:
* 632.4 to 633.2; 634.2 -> 14.4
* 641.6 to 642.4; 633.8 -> 14.1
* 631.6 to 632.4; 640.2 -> 14.0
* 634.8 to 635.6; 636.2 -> 14.3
